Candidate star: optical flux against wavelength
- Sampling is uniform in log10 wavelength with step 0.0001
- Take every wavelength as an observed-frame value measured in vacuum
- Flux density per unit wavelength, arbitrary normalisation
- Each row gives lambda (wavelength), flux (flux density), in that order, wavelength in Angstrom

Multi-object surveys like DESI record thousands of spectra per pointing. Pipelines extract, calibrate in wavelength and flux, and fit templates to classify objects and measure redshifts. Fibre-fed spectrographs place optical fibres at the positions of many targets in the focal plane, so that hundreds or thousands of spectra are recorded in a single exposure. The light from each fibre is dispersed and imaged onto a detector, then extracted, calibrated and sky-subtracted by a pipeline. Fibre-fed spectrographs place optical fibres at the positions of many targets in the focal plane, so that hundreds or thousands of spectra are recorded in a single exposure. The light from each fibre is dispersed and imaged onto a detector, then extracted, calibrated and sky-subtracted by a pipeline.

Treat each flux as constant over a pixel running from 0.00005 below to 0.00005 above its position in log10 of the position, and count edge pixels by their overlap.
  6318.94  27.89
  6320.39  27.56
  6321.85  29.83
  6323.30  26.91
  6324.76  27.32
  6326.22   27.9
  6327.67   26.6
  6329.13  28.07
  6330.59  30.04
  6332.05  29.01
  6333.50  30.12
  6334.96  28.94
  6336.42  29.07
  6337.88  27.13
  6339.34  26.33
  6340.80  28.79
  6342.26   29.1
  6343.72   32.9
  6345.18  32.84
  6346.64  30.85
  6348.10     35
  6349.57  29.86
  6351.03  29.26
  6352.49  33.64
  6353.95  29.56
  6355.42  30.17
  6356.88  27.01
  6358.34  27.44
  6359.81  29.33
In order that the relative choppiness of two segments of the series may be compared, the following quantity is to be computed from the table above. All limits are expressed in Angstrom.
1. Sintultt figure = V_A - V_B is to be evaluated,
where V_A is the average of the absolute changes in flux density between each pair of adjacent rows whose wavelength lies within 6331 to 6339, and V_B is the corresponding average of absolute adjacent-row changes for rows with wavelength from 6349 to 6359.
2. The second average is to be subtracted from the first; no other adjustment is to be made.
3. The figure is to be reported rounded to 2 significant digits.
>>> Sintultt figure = -1.1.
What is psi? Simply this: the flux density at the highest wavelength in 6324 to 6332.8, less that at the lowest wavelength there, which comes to 2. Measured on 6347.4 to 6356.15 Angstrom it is -5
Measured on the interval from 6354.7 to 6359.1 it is -3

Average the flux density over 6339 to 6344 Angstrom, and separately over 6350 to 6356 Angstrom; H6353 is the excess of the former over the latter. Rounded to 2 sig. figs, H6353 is -1.4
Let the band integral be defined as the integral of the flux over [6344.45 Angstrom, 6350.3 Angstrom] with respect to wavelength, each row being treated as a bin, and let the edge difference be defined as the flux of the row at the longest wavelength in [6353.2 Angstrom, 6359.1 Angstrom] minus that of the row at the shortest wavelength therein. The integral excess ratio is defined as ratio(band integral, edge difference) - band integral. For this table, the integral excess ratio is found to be -277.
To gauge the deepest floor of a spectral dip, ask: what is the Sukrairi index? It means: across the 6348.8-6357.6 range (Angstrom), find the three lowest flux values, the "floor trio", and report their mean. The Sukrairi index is 28.6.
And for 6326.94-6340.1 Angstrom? 26.7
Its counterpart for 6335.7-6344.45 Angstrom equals 27.4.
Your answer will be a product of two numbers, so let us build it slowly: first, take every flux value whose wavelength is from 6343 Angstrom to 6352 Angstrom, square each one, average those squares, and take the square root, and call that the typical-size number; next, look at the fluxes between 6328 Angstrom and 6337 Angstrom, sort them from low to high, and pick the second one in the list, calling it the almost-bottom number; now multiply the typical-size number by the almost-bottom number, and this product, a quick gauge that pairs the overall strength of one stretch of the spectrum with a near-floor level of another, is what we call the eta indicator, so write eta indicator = 922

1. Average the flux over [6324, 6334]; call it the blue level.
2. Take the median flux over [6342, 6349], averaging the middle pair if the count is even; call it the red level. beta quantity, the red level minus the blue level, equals 4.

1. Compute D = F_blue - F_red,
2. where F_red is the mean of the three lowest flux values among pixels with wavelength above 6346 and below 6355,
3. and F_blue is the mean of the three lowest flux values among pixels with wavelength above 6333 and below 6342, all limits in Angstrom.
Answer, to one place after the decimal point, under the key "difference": -2.1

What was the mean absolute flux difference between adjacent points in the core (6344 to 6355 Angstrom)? 3.4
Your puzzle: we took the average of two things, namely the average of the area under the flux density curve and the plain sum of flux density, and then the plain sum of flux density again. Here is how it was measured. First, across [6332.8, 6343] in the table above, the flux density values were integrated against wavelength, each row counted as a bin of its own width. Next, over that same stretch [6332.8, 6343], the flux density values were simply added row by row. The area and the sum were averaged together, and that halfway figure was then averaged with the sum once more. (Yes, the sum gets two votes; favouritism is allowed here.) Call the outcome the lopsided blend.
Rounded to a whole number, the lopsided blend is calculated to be 222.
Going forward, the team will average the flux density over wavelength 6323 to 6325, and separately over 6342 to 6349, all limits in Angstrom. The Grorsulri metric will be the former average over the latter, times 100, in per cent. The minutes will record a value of 84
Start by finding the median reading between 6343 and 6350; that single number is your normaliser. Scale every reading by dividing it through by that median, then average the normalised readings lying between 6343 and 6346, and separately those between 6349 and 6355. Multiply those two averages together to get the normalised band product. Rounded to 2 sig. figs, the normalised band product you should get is 0.93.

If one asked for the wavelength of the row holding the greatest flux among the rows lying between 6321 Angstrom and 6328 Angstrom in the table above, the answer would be 6321.85 Angstrom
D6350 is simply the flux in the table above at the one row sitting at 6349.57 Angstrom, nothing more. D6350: 29.86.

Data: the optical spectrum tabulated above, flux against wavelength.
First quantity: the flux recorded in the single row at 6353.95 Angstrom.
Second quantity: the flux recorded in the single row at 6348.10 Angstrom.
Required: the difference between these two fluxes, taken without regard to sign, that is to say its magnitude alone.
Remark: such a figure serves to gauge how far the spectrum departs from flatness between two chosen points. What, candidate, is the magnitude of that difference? 5.4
